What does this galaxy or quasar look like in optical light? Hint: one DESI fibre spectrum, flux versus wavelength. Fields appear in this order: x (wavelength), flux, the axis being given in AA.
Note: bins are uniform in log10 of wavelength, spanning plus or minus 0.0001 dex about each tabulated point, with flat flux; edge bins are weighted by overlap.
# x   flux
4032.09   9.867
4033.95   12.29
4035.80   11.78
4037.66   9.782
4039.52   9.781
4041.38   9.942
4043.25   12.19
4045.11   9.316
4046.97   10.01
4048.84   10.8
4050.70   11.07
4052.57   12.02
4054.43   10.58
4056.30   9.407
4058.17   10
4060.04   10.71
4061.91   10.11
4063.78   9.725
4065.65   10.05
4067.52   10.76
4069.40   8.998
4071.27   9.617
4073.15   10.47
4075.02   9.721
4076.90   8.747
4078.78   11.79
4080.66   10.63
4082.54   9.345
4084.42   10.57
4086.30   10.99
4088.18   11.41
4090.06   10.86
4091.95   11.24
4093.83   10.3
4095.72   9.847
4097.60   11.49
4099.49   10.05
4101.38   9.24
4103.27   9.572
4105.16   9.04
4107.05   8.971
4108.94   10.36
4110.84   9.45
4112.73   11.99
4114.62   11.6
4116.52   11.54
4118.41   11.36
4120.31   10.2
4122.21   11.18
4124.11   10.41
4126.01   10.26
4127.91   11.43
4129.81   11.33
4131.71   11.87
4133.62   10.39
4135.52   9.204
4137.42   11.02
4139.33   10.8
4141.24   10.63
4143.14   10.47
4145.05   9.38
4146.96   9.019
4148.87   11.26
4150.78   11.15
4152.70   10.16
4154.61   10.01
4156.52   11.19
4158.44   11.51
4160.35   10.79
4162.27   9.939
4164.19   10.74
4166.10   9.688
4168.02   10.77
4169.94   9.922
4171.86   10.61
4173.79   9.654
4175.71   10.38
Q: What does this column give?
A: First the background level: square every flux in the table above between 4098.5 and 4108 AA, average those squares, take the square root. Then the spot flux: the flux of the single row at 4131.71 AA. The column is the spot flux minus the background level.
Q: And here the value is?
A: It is 2.5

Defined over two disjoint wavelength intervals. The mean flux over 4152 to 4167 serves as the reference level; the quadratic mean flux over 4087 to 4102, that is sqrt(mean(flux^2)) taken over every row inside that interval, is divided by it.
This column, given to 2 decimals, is 1.01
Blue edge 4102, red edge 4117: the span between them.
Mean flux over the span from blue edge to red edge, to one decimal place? 10.3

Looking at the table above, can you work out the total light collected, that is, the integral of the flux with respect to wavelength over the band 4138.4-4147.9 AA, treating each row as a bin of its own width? 96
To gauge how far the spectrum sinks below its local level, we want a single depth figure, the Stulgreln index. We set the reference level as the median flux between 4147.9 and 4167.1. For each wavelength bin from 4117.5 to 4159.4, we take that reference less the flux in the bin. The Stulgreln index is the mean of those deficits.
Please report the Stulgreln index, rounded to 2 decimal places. 0.12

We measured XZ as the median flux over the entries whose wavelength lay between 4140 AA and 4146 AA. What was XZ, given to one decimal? 10.5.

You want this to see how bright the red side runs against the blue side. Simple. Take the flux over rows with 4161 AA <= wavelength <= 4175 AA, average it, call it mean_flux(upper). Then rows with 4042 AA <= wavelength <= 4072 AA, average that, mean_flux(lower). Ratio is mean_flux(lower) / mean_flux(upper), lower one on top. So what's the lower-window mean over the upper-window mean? 1.01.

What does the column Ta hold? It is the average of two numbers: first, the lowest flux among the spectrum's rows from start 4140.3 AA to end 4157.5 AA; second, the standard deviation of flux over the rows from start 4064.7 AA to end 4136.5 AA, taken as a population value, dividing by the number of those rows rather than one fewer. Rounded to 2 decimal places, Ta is 4.97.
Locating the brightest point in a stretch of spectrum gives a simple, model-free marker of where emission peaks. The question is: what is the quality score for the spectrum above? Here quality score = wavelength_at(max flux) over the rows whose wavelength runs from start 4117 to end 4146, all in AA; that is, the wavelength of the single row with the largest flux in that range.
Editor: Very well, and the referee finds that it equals 4131.71 AA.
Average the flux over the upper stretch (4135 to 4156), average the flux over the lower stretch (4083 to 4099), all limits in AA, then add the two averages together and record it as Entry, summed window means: 21.1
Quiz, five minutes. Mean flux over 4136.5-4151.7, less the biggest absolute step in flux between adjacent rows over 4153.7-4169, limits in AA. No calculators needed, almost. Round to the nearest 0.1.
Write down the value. 9.3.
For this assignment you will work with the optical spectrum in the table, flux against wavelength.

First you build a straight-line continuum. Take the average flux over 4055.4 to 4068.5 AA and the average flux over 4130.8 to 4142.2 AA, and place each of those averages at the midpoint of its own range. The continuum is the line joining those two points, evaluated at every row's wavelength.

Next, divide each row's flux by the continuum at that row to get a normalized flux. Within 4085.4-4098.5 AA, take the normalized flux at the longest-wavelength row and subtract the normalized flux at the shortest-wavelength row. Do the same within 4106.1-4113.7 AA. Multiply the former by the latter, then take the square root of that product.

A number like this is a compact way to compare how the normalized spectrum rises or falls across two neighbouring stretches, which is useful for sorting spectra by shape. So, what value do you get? 0.11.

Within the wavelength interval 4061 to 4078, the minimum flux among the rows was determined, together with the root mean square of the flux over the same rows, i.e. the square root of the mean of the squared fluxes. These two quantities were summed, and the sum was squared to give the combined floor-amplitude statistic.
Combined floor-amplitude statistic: 345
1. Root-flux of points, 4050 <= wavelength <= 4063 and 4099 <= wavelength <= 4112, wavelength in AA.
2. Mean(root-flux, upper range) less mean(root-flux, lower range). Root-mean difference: -0.16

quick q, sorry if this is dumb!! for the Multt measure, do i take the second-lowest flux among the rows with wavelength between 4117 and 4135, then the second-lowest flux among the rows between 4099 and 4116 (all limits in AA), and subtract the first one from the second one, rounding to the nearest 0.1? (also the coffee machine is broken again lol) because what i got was -1.2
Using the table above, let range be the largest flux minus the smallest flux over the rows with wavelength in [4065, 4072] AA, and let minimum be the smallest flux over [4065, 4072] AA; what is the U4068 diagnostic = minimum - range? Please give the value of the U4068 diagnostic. 7.2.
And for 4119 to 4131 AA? 9.0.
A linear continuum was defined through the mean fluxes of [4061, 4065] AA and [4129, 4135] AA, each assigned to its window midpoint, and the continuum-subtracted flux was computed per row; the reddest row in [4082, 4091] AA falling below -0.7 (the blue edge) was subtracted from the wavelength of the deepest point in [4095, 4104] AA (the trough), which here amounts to 18.8 AA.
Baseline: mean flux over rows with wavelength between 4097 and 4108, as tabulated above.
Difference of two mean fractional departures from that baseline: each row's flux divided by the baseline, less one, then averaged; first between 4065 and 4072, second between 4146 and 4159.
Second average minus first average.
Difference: 0.08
